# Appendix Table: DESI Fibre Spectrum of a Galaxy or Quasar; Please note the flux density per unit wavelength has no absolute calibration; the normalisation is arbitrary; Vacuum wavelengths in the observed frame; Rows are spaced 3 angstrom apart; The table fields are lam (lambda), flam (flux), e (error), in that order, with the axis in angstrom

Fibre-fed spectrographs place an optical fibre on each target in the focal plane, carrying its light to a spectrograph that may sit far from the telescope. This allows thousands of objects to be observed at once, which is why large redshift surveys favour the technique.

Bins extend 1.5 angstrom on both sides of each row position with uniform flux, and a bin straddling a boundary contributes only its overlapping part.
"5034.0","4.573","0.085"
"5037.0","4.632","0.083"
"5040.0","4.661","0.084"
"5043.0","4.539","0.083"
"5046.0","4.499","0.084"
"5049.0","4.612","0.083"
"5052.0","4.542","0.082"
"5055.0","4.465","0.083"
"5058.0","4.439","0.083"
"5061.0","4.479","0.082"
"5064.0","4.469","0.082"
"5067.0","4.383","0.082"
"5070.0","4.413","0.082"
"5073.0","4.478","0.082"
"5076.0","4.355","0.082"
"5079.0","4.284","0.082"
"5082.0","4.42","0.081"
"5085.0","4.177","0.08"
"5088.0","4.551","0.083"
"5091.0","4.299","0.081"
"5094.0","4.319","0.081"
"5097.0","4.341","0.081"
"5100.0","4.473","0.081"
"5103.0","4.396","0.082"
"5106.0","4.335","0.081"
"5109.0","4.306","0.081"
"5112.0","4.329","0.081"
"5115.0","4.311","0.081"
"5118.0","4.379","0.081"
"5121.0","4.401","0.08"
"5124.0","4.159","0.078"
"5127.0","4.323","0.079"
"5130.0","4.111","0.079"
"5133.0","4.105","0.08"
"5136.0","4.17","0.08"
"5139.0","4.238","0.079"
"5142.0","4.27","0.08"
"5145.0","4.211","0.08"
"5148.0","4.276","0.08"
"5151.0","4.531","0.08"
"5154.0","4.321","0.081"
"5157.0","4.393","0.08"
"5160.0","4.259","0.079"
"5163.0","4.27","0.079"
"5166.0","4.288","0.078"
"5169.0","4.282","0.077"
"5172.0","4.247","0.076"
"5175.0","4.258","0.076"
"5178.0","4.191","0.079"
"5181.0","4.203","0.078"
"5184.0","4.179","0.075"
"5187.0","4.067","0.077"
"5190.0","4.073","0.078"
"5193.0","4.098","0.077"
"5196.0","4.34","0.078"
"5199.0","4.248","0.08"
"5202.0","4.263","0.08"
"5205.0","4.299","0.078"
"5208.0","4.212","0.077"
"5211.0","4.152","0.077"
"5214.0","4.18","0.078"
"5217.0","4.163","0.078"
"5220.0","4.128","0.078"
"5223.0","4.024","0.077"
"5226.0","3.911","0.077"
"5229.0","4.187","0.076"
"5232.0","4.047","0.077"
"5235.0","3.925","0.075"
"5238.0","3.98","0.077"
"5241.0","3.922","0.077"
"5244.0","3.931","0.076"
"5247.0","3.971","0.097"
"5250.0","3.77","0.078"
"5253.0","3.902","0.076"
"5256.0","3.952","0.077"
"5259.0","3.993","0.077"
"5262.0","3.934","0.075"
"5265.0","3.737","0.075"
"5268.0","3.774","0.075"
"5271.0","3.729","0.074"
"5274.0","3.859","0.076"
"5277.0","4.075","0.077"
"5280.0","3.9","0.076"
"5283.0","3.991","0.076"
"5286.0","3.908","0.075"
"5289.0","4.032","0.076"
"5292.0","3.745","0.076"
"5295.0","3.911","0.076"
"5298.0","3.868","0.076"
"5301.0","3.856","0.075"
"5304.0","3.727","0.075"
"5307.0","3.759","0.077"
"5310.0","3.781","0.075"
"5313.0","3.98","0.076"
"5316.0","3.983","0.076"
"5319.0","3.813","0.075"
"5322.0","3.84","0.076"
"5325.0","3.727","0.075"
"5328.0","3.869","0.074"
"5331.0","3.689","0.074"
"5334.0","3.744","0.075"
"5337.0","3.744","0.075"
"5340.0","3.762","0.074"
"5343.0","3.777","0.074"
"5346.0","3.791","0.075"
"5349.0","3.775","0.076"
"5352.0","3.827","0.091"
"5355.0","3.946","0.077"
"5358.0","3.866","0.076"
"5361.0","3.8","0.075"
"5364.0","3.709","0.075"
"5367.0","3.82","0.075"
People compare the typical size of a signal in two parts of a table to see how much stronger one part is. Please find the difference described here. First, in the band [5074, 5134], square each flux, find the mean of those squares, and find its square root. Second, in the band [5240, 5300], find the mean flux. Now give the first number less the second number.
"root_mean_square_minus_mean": 0.425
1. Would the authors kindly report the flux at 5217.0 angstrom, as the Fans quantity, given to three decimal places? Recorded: 4.163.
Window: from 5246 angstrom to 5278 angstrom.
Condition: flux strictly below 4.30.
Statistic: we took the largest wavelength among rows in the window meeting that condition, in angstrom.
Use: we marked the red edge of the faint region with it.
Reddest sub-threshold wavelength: 5277.0 angstrom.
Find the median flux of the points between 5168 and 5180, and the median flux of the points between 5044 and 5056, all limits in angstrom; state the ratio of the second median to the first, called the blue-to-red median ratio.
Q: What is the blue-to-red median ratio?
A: 1.06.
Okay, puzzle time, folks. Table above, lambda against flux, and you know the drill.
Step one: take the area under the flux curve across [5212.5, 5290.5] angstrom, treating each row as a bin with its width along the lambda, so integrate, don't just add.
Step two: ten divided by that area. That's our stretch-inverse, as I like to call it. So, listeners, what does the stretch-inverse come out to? 0.032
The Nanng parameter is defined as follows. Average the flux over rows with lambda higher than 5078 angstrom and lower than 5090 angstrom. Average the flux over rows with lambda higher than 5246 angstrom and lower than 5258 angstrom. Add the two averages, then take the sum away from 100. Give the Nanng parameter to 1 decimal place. 91.7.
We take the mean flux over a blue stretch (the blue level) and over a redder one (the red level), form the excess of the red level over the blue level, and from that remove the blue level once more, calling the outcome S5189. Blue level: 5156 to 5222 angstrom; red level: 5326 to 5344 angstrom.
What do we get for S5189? -4.67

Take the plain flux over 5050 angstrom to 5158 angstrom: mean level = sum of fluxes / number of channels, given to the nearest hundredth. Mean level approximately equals 4.35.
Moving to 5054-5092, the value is 4.40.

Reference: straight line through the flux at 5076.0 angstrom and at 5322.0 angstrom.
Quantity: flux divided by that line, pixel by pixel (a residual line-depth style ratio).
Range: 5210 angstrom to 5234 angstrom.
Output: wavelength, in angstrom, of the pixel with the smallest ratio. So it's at 5226.0 angstrom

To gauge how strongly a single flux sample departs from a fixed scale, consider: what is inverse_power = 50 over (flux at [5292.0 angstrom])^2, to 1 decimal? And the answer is 3.6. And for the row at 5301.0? 3.4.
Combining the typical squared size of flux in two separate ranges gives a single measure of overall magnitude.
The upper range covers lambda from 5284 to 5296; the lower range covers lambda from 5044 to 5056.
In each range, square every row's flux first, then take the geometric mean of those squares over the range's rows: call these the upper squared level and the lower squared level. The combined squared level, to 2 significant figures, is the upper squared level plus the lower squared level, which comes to 36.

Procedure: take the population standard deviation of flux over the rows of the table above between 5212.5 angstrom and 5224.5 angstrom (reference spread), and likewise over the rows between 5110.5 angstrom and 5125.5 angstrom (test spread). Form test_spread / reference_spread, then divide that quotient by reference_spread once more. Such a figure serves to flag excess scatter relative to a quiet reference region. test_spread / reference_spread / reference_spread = 23.1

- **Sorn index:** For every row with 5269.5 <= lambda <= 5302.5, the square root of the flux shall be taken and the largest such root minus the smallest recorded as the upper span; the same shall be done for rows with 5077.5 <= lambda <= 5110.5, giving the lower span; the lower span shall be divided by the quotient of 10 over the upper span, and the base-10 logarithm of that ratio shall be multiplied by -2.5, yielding 7.8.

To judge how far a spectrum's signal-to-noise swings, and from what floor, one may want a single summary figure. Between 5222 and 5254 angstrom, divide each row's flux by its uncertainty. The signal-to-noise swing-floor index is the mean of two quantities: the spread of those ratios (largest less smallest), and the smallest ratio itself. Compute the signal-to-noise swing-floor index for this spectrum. 27.5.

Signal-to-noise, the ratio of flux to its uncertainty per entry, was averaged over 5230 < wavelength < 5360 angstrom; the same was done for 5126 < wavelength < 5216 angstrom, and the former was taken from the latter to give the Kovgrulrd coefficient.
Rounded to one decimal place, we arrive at 3.4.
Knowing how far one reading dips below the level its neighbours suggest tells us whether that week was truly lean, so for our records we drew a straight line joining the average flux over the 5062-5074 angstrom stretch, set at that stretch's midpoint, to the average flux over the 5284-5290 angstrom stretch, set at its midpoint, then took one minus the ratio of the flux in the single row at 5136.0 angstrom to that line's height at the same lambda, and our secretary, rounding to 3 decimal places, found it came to 0.028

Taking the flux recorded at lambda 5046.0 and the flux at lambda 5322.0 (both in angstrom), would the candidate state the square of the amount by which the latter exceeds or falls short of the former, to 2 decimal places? 0.43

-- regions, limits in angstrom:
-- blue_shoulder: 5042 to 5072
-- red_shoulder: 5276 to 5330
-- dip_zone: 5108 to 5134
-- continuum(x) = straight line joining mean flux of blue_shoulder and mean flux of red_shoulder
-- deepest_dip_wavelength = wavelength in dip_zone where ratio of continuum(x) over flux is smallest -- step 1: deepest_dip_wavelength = 5121.0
